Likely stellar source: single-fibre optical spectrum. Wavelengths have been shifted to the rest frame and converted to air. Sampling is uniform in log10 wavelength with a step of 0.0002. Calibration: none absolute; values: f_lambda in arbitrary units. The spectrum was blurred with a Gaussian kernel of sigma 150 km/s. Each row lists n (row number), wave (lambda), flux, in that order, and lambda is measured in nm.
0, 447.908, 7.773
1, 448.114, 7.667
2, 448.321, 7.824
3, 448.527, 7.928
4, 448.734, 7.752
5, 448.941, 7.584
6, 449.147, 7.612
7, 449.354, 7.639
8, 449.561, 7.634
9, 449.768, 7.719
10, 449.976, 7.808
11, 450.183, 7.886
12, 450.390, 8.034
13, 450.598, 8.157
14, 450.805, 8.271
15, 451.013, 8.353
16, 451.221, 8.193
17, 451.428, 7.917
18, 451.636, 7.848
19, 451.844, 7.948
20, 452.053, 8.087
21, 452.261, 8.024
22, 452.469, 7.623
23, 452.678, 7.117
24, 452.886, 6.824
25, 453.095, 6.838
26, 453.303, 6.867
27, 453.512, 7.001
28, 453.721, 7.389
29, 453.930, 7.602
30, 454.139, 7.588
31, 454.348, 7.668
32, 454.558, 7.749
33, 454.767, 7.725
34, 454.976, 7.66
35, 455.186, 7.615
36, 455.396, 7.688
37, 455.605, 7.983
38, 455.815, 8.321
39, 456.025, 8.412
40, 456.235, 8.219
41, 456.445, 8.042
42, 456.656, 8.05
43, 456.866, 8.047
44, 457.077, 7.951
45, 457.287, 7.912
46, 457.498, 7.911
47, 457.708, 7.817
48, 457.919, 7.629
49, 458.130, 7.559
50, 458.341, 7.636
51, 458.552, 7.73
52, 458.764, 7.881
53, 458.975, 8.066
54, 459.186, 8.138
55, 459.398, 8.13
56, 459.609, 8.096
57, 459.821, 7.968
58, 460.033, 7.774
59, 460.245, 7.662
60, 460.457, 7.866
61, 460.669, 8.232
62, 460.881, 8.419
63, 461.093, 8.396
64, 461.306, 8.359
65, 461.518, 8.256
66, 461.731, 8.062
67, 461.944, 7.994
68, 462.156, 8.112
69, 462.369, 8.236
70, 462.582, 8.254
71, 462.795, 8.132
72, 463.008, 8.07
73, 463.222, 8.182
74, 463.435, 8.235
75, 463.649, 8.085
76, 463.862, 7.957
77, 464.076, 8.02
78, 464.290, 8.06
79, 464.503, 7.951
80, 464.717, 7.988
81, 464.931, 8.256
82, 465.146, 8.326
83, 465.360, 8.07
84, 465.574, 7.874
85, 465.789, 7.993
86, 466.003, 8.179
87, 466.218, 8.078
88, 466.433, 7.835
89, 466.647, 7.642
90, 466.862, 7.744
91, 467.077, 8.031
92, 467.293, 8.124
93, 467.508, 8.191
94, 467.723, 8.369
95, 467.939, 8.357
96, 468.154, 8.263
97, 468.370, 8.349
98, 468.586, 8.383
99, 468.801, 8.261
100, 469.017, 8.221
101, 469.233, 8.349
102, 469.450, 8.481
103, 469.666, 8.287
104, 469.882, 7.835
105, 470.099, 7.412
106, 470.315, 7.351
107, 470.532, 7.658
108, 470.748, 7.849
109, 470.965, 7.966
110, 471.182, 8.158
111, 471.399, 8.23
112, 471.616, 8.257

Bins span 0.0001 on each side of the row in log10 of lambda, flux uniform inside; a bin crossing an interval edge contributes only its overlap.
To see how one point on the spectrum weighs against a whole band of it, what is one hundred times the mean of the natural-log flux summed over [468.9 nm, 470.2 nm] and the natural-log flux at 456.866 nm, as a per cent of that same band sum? 58.3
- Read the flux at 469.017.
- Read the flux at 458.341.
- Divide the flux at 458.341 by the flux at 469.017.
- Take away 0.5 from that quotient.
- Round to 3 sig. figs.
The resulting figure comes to 0.429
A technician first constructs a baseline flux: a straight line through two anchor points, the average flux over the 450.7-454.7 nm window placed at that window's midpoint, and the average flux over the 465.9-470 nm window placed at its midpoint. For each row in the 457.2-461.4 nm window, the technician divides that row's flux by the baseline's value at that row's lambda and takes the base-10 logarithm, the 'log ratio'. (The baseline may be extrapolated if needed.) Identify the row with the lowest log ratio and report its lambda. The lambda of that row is 458.130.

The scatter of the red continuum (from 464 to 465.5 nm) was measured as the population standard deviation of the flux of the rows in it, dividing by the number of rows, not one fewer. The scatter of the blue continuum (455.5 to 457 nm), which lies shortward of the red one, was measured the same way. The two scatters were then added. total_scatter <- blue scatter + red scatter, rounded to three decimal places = 0.283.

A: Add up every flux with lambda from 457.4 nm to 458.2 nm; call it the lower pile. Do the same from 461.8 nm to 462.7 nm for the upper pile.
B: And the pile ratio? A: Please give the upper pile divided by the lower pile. 1.05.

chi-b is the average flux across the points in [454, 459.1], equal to 7.87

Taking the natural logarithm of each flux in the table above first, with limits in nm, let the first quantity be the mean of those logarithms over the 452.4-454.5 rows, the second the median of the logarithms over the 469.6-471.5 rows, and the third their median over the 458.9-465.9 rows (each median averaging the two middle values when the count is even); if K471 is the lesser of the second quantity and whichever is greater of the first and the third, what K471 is 2.06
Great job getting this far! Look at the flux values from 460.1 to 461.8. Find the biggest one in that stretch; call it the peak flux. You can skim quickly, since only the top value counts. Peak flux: 8.419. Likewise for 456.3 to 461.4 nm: 8.419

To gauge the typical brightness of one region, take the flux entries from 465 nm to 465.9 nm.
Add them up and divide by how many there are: 8.07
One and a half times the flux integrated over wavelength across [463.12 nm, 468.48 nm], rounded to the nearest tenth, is 65.0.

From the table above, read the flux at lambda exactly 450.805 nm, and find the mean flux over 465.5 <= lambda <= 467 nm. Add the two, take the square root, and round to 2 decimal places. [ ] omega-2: 4.02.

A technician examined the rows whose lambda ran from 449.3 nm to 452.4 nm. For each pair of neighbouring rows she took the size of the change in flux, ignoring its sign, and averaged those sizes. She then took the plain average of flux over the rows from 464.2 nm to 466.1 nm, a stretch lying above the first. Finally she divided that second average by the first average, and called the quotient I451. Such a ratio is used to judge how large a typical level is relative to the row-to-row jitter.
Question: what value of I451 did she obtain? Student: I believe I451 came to 74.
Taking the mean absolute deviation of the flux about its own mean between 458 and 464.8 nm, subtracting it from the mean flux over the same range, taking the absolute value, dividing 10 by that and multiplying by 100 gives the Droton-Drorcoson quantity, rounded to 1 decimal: 126.9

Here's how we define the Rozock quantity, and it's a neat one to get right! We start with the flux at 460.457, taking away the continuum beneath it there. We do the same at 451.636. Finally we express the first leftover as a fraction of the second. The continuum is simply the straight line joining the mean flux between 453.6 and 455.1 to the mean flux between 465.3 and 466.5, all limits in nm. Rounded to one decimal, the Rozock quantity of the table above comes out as 0.1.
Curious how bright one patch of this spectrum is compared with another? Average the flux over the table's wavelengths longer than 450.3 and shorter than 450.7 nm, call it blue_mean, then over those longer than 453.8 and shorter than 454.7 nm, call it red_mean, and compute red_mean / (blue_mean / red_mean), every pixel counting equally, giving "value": 7.2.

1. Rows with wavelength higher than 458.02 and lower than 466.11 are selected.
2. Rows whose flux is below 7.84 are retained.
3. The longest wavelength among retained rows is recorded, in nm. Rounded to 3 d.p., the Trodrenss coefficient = 460.245 nm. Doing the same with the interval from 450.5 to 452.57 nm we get 452.469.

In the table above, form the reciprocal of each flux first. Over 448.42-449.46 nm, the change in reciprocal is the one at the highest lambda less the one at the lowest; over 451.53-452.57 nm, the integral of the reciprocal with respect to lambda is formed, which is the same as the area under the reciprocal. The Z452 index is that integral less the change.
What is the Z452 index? 0.127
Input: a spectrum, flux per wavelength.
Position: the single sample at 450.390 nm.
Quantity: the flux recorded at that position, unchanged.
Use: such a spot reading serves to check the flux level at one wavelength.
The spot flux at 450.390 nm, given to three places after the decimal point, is 8.034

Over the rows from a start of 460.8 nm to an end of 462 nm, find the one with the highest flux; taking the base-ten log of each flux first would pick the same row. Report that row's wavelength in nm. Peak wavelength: 460.881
